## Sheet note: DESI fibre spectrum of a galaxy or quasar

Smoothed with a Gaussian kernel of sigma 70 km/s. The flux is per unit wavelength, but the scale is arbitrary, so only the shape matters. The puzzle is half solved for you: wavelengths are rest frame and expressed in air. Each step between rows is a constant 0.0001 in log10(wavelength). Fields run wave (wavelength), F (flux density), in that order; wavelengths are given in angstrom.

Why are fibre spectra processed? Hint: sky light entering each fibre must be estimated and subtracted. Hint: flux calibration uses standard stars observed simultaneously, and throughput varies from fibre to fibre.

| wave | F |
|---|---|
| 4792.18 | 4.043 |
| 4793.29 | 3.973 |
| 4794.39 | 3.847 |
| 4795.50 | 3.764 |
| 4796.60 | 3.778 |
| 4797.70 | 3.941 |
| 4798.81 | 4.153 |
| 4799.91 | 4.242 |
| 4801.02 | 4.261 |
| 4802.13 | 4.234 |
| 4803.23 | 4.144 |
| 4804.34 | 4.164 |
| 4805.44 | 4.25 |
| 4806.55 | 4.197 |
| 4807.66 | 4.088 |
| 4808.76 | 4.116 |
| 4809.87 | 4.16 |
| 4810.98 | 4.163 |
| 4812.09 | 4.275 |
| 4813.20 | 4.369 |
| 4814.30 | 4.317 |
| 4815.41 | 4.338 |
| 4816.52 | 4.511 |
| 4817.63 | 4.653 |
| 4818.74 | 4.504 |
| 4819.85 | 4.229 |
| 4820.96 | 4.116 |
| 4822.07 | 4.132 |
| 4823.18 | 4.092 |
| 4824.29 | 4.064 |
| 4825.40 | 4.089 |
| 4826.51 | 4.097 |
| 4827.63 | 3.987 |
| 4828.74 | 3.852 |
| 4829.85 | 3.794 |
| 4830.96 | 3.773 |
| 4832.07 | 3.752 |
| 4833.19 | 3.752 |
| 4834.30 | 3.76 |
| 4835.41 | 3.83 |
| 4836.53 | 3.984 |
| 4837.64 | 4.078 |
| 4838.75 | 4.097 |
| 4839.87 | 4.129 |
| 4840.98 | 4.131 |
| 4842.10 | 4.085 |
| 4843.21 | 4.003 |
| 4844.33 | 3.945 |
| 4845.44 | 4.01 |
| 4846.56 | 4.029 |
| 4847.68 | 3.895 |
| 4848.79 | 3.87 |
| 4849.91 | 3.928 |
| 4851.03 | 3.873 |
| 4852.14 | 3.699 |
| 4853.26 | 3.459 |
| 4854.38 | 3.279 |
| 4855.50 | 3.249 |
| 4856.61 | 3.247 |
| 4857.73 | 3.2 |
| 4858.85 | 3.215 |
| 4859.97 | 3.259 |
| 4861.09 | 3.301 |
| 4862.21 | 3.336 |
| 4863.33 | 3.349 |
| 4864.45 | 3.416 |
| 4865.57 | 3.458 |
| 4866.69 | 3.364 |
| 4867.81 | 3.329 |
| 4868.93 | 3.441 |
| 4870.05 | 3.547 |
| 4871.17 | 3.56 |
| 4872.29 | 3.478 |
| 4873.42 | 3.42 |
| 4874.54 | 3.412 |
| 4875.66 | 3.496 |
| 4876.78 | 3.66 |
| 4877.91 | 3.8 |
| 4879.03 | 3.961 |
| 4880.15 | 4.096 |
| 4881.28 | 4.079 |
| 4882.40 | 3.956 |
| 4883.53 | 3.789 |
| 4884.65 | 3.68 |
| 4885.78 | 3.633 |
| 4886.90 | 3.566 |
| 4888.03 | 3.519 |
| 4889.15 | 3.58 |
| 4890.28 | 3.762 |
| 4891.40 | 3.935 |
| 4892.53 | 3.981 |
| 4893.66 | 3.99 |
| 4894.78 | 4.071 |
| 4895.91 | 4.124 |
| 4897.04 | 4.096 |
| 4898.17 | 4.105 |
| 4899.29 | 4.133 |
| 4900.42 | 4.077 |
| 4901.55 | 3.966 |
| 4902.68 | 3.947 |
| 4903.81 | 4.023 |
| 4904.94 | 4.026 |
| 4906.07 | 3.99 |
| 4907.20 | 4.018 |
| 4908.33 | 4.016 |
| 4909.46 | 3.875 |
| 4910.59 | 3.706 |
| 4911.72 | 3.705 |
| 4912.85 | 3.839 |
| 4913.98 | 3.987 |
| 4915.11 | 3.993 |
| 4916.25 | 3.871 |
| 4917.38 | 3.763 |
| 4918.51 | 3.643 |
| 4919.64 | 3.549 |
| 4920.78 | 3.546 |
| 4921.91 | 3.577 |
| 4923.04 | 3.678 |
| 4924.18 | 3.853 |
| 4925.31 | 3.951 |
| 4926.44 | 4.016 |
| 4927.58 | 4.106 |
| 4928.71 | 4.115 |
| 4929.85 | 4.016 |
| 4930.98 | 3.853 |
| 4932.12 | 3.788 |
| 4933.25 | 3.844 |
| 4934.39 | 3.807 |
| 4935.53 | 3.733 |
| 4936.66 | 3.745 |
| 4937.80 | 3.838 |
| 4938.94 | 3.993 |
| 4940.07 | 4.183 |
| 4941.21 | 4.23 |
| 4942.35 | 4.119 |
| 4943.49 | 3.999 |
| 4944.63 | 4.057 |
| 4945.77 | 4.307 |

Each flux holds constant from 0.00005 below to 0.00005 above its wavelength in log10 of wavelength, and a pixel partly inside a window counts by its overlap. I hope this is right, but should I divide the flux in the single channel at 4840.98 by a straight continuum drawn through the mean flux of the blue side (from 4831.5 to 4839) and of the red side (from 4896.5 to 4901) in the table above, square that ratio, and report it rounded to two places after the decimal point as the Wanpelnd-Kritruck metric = 1.12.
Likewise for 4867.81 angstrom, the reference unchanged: 0.69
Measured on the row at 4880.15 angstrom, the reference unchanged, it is 1.03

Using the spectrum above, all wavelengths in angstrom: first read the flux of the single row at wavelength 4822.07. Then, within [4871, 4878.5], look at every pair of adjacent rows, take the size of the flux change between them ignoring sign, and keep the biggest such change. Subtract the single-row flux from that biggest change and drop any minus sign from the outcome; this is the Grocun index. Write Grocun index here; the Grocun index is 3.97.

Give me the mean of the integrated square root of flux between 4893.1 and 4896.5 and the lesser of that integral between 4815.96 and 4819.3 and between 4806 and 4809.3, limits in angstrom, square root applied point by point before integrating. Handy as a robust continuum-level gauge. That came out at 6.8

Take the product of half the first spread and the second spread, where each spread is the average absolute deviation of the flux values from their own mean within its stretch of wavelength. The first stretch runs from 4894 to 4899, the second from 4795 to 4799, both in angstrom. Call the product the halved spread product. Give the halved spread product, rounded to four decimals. 0.0011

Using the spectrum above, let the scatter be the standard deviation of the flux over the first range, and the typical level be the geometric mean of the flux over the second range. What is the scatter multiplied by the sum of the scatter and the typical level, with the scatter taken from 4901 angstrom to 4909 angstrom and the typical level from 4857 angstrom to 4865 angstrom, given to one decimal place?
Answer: 0.1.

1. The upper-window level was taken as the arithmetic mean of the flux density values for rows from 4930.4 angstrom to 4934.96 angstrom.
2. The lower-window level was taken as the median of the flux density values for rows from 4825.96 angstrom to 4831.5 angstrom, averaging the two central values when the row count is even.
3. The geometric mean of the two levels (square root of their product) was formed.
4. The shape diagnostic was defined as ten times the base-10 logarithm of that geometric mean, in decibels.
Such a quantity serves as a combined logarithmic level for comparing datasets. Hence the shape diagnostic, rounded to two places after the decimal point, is 5.84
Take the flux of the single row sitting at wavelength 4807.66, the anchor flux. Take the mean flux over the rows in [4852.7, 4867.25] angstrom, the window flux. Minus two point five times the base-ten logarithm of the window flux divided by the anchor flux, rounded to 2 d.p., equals 0.23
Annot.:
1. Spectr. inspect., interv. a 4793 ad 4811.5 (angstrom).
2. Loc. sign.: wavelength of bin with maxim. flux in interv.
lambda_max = 4801.02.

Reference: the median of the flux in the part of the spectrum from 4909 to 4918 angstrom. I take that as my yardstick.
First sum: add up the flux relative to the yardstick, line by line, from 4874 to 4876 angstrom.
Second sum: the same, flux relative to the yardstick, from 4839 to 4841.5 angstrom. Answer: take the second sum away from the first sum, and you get -0.35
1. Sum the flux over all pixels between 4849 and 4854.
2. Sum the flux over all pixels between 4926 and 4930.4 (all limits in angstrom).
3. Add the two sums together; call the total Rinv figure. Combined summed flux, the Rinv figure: 31.2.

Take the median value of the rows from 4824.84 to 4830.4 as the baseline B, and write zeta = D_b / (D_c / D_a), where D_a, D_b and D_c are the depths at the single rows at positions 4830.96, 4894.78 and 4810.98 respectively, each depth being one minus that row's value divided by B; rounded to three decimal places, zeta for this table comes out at 0.026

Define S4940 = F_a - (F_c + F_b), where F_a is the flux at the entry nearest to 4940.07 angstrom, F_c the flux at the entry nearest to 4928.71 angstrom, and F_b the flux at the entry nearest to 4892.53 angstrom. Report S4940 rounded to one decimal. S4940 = -3.9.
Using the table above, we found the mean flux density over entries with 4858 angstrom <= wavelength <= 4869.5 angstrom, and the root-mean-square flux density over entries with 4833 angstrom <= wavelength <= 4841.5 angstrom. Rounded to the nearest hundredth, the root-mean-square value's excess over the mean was 0.63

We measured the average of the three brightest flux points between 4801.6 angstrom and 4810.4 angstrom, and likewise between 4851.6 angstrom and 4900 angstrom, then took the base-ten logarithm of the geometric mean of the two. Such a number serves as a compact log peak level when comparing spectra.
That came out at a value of 0.620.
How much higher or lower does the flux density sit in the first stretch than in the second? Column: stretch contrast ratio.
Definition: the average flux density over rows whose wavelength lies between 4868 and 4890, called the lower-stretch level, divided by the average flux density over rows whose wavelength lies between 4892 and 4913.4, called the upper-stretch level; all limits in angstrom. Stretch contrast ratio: 0.92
